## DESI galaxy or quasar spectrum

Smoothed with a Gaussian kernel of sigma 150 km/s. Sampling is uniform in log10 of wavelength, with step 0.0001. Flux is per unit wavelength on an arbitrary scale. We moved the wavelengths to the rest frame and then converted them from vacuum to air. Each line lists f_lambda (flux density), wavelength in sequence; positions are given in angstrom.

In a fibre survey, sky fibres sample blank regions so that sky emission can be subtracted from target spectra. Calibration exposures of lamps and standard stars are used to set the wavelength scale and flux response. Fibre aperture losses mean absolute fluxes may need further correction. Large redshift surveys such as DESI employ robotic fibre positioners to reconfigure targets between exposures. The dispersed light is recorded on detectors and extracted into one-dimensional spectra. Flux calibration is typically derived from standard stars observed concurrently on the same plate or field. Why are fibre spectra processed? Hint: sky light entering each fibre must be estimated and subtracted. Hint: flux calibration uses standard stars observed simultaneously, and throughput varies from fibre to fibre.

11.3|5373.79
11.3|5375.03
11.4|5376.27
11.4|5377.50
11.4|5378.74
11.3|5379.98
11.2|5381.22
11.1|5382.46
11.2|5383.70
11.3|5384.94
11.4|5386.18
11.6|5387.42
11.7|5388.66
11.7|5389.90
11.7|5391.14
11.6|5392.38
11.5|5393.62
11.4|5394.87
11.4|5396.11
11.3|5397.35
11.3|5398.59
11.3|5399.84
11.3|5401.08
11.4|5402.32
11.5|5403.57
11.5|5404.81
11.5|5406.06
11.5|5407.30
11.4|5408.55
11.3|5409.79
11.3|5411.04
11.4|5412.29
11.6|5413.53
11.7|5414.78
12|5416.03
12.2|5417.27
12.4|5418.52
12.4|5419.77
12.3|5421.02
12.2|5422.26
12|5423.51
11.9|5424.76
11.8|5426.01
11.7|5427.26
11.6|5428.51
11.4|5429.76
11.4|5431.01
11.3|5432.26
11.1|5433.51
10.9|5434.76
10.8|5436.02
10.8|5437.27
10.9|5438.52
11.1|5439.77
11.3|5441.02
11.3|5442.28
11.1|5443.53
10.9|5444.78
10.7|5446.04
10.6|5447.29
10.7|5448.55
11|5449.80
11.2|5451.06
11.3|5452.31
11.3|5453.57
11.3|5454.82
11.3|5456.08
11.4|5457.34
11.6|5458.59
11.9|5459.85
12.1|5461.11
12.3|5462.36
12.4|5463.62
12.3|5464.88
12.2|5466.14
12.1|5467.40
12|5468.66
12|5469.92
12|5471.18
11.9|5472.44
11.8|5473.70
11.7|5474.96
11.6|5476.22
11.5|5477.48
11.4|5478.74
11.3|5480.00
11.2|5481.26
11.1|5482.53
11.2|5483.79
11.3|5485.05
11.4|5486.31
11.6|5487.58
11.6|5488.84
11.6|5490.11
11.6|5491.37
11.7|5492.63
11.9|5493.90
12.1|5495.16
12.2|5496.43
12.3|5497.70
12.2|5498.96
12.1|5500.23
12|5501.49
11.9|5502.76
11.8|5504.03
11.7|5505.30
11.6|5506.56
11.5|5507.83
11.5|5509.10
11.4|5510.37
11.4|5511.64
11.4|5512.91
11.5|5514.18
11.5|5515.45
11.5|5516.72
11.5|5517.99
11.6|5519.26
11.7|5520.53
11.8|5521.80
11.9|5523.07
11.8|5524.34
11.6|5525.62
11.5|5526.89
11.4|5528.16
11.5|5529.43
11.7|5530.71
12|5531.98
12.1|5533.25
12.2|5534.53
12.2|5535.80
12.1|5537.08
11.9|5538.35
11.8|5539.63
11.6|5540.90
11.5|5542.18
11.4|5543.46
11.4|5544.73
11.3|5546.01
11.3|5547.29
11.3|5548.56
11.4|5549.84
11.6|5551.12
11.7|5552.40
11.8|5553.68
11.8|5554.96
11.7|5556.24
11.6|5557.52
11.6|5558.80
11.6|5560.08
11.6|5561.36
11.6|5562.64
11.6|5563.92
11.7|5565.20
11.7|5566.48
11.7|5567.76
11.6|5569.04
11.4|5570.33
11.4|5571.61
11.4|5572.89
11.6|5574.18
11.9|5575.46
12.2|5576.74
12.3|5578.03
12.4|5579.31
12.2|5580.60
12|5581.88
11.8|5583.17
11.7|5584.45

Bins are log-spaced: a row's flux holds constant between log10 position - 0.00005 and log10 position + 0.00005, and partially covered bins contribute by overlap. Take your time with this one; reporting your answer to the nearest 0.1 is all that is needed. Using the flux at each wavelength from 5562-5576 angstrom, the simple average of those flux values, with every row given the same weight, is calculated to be 11.6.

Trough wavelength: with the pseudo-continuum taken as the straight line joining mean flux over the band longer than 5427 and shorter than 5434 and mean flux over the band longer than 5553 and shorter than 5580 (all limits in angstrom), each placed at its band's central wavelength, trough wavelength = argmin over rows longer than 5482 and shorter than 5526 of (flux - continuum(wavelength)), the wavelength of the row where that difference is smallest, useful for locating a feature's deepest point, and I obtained 5482.53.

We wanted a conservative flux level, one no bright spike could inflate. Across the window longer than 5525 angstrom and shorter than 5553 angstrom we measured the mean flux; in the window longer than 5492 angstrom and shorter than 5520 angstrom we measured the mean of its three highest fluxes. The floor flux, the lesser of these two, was 11.7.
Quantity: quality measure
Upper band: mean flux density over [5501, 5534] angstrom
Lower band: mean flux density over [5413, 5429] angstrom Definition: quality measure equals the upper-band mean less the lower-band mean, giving -0.34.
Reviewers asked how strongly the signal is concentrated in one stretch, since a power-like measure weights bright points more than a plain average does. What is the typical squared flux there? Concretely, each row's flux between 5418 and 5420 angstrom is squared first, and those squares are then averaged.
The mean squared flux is 154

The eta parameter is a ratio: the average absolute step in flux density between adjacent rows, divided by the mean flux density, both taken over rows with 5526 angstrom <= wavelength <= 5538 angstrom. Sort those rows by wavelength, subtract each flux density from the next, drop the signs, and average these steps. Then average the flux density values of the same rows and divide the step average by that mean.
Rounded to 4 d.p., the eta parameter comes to 0.0105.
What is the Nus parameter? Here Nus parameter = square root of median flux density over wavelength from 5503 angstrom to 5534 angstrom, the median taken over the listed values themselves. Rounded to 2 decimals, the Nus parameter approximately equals 3.40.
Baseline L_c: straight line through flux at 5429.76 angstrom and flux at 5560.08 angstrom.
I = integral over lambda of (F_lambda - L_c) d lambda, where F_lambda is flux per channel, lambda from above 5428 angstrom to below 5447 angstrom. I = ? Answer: -6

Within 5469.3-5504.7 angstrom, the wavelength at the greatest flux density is 5497.70 angstrom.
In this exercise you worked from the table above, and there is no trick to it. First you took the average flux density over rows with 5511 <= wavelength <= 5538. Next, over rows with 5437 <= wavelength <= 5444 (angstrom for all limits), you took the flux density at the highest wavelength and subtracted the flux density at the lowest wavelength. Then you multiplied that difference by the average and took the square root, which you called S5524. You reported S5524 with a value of 1.9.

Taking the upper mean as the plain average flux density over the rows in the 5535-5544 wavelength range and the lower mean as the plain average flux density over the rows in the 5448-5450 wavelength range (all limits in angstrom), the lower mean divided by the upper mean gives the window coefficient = 0.92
